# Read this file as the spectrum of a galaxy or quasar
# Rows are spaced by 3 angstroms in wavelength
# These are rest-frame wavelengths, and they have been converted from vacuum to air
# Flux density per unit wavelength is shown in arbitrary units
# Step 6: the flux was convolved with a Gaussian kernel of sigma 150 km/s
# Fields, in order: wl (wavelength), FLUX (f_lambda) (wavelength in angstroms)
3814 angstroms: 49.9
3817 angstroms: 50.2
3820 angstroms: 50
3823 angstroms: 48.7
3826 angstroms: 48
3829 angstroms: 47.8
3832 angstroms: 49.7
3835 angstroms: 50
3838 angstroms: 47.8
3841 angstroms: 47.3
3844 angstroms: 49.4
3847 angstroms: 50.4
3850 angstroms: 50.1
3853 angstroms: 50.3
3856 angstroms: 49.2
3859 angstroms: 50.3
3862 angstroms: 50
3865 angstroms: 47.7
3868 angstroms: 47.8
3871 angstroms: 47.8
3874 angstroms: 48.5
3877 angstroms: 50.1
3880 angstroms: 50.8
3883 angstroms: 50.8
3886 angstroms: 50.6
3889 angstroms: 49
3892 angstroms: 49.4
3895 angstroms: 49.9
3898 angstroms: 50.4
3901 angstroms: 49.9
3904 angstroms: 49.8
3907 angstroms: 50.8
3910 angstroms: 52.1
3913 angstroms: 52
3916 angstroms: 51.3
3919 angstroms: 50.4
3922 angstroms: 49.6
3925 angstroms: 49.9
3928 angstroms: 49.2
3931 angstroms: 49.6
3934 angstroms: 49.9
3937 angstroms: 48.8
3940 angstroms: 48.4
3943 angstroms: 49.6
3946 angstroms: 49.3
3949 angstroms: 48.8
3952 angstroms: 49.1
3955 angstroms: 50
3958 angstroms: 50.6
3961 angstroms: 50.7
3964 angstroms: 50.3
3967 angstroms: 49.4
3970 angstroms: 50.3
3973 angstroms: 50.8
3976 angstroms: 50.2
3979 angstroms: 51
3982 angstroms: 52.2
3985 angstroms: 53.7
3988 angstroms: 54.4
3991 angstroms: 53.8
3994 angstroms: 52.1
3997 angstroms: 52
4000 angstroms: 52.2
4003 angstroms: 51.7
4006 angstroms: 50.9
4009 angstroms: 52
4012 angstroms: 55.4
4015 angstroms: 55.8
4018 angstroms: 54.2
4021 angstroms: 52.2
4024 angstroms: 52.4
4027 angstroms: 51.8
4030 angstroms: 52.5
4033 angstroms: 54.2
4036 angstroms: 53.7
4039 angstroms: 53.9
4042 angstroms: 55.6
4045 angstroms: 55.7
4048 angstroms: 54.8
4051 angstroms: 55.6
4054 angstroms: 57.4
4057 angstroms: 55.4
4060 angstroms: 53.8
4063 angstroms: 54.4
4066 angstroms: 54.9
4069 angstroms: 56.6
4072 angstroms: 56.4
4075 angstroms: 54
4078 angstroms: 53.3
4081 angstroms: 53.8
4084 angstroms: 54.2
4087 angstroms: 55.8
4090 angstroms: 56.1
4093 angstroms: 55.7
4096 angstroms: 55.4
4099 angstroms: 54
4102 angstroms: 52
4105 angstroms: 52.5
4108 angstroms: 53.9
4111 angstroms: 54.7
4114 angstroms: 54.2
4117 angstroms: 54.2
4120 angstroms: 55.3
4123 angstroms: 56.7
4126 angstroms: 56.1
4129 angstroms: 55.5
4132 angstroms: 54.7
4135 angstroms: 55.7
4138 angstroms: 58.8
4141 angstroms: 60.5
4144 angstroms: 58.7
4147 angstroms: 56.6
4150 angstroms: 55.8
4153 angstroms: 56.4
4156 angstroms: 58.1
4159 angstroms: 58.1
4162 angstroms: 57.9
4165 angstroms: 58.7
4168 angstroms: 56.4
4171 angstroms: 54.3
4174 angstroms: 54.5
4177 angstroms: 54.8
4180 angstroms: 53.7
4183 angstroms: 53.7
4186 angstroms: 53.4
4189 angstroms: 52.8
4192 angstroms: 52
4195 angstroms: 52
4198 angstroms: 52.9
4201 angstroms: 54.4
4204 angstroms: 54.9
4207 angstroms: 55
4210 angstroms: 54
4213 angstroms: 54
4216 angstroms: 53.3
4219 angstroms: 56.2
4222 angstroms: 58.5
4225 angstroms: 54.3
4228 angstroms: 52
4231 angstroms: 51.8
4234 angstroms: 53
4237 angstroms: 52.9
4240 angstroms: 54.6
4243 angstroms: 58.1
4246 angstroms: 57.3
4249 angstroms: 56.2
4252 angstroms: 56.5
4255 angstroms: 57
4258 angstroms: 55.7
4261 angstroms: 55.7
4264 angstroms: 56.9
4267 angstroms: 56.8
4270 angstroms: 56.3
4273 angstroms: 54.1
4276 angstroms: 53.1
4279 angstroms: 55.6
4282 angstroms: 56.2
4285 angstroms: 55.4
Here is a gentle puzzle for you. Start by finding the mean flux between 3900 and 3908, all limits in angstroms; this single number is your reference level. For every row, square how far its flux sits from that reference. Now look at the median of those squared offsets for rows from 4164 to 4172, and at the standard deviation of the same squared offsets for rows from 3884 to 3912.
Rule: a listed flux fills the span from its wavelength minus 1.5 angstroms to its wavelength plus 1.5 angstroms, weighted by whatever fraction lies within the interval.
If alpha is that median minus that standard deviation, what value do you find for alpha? 38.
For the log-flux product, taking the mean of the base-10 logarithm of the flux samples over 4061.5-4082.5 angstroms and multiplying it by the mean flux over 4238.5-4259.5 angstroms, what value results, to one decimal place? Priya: 98.2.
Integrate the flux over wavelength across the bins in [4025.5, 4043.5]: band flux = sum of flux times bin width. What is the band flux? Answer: 965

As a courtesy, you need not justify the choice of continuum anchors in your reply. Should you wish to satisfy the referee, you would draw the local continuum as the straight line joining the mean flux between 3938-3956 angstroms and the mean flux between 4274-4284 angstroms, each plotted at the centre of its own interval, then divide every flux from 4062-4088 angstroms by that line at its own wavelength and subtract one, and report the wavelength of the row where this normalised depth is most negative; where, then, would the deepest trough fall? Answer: 4078 angstroms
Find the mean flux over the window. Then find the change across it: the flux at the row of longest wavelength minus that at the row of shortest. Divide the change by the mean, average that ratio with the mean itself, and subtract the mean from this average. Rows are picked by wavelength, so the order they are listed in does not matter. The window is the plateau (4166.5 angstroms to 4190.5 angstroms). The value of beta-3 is -27.1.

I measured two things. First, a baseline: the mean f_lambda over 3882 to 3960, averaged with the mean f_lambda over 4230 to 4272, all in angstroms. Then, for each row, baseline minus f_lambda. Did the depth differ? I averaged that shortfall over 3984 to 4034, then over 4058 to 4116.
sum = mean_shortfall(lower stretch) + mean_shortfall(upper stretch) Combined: -1.9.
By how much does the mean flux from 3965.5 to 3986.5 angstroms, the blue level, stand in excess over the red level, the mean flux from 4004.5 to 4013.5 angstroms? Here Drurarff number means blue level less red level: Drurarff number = -1.7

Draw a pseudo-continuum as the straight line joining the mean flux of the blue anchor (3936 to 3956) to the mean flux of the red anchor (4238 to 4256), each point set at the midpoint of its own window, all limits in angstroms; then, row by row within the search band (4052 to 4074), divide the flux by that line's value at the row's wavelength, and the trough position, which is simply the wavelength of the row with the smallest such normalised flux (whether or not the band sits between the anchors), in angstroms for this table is 4060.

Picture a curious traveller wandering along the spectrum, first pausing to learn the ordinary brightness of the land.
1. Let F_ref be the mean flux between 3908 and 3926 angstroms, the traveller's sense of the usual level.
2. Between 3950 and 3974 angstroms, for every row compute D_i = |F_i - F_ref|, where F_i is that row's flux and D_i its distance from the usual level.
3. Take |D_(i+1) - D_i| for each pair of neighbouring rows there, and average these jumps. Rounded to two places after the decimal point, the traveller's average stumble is 0.61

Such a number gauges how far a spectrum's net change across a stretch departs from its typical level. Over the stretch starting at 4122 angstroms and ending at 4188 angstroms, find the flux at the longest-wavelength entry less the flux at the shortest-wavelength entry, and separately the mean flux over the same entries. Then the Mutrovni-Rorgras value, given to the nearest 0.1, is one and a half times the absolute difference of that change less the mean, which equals 89.4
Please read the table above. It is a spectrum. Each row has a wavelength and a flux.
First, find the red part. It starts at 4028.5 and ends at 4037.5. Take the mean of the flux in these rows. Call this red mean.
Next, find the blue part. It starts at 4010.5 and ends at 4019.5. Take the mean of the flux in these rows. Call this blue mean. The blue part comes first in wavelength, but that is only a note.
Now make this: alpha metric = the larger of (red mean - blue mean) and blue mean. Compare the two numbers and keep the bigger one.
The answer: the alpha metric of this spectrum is 55.1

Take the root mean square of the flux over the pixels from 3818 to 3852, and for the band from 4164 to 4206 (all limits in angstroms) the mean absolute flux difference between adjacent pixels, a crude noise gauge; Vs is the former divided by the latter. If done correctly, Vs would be 60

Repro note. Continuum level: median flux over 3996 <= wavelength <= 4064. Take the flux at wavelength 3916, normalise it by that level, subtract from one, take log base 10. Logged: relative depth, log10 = -1.32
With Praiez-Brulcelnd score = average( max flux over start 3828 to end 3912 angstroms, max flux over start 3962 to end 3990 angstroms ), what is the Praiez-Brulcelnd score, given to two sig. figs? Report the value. 53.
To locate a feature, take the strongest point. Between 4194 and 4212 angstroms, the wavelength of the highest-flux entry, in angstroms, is 4207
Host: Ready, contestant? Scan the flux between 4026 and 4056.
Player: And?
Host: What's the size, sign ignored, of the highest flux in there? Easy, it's 57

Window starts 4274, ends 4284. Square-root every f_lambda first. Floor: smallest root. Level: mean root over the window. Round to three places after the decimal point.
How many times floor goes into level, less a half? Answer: 0.517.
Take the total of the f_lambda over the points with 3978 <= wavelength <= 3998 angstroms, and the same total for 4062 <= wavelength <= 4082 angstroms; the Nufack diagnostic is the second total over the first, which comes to 1.0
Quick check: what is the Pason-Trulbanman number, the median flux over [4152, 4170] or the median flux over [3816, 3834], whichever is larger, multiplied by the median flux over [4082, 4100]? 3222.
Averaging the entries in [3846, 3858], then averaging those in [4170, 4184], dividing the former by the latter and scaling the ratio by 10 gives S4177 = 9.2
